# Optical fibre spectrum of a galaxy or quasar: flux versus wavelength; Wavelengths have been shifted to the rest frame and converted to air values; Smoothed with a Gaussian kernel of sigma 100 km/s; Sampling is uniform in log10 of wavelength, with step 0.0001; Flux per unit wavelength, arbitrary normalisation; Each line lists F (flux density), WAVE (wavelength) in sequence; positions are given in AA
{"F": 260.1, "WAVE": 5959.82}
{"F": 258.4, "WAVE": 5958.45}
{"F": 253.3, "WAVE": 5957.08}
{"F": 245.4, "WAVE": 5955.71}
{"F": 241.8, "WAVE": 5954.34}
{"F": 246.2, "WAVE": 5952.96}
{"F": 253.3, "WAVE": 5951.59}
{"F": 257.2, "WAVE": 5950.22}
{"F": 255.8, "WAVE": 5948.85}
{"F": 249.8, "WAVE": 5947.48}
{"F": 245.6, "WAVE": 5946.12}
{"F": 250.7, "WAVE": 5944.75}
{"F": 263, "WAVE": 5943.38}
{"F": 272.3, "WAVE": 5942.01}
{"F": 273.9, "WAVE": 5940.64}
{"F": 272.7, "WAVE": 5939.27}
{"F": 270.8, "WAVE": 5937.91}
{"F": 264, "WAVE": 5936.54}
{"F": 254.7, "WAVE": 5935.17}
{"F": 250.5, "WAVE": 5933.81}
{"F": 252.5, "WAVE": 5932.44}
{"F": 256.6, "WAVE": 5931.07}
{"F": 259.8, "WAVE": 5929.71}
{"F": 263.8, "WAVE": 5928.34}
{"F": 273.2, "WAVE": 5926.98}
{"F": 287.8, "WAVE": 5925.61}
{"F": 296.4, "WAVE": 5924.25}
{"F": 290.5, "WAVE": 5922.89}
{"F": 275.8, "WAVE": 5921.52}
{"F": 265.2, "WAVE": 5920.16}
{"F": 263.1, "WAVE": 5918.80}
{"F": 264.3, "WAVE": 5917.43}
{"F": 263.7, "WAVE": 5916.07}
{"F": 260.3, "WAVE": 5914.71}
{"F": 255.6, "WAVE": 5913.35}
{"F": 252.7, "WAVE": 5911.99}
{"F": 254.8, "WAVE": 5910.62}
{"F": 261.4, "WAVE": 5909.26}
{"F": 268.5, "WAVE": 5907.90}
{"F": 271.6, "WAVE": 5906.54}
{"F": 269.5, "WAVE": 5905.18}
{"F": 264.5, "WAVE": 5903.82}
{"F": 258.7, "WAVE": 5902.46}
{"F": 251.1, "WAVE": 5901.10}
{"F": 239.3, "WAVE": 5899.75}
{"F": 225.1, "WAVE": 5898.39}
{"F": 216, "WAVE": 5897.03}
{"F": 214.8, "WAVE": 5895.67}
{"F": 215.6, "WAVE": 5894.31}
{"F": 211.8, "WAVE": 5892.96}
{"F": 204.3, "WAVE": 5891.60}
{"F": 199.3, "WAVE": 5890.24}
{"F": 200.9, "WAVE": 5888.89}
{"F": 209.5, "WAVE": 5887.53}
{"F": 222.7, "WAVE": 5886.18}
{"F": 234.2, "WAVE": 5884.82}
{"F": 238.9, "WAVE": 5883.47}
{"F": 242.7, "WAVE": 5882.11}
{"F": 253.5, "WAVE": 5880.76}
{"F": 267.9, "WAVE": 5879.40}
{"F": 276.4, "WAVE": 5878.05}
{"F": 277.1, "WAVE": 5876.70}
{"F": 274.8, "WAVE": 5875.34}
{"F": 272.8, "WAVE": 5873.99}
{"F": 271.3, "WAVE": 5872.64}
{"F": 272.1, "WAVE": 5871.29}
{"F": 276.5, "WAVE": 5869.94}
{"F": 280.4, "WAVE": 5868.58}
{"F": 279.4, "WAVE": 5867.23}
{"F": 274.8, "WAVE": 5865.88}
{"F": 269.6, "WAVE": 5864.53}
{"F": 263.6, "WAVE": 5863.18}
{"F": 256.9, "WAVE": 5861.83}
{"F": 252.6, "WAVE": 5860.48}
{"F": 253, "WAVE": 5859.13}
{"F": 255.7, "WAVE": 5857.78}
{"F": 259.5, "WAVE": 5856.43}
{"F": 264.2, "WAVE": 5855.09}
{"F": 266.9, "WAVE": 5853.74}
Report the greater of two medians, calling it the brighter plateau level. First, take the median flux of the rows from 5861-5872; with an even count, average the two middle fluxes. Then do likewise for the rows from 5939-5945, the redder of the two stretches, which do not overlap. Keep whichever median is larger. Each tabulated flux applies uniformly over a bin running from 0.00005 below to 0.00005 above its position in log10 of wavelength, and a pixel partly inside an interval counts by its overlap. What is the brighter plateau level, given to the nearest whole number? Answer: 273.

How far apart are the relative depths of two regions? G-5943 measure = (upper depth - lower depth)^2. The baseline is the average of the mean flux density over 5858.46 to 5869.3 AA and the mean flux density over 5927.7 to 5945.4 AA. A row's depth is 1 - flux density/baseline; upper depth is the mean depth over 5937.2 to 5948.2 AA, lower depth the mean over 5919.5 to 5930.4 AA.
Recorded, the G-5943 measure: 0.003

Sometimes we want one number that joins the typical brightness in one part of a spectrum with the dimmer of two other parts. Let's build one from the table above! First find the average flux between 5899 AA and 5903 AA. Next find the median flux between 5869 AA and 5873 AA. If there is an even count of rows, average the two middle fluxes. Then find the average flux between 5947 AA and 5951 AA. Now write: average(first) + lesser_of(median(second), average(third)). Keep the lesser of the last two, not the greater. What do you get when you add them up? 504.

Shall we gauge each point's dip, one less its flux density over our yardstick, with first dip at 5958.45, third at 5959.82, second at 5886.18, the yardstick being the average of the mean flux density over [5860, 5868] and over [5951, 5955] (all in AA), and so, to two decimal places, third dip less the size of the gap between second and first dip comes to -0.15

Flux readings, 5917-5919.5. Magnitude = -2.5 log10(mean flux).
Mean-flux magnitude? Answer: -6.05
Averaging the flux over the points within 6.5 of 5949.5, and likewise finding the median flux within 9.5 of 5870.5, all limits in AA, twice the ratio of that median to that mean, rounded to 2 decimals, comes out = 2.18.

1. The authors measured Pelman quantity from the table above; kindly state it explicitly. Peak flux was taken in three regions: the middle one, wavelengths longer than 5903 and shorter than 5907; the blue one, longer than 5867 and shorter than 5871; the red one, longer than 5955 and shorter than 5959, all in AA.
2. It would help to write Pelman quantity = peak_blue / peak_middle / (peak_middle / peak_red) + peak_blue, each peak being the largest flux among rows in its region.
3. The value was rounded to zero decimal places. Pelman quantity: 281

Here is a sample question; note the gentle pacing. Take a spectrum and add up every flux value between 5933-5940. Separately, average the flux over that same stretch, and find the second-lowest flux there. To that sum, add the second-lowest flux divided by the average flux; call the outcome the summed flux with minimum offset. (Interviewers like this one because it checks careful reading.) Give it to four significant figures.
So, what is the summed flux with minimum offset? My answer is 1314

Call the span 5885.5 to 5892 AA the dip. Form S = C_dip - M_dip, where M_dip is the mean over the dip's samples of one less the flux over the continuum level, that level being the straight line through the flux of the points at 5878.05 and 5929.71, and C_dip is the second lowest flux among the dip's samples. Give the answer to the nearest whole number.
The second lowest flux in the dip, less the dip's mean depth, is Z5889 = 201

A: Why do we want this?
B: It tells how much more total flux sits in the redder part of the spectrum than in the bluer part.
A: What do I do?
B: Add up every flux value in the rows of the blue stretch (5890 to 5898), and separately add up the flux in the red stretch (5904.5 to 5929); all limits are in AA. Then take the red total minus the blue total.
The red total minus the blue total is 3576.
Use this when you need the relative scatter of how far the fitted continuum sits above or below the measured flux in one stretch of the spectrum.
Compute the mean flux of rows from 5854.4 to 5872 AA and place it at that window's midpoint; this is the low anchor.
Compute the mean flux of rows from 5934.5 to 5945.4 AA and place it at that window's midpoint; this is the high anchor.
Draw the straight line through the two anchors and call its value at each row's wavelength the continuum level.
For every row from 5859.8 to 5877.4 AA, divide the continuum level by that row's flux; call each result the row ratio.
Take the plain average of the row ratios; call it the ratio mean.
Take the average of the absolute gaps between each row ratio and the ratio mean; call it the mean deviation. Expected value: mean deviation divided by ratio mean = 0.024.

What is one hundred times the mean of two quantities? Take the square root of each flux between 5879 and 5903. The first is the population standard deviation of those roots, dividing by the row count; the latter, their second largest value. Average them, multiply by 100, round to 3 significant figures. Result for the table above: 838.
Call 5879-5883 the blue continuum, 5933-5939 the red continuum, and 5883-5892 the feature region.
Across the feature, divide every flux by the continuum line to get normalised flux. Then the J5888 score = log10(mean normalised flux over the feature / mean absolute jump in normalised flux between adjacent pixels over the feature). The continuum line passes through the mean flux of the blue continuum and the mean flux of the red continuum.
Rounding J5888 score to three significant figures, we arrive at 1.46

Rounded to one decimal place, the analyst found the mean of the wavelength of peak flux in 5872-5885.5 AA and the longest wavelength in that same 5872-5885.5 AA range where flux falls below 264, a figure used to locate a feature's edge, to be 5880.8 AA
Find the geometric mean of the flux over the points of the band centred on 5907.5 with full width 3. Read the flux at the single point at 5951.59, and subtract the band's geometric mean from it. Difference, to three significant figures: -16.7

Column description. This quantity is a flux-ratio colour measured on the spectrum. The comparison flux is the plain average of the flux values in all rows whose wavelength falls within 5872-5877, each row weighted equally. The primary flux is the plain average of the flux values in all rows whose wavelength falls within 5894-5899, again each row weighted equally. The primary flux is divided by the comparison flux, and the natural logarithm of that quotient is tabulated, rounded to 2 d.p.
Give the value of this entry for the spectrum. -0.23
